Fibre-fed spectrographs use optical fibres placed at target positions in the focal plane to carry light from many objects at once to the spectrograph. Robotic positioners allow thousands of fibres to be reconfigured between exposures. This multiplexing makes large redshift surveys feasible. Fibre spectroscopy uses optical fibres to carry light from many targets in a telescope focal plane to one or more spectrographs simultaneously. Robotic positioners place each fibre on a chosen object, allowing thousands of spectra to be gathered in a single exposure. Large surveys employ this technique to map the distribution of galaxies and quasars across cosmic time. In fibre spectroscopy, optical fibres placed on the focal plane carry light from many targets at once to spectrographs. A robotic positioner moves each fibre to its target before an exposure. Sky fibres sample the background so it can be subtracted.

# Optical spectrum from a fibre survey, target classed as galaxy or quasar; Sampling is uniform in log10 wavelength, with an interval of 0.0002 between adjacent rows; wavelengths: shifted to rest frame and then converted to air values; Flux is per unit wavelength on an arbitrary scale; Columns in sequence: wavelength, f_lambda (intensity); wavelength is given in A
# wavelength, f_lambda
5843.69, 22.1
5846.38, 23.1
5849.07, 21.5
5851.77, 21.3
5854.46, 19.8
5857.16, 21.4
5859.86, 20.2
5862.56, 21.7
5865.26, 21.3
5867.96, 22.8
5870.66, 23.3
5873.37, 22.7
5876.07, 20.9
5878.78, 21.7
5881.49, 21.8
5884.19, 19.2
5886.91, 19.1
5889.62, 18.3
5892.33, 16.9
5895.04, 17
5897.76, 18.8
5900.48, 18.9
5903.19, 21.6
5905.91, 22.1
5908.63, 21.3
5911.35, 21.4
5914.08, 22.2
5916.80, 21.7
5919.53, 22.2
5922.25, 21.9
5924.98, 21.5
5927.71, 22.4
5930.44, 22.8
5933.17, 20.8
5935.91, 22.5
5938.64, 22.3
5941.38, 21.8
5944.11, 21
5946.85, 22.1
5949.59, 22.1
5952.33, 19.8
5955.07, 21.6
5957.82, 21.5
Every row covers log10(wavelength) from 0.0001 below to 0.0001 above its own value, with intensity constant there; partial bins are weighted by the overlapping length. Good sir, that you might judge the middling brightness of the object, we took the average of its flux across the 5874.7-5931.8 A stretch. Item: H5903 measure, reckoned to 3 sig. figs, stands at 20.7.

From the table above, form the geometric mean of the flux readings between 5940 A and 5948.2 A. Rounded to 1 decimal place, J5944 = 21.6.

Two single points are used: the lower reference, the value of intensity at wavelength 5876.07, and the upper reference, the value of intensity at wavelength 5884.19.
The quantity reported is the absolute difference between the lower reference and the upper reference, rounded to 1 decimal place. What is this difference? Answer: 1.7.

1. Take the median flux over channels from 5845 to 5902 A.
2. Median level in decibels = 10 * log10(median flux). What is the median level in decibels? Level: 13.3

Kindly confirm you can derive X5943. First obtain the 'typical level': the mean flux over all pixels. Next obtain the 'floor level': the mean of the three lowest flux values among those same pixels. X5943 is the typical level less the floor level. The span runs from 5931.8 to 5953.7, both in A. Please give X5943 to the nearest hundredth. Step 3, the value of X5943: 1.02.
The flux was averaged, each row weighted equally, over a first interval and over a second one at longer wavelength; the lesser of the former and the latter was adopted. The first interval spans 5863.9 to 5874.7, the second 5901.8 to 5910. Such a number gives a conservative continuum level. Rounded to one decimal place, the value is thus 21.7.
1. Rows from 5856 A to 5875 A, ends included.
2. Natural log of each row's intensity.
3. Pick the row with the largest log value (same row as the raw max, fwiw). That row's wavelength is 5870.66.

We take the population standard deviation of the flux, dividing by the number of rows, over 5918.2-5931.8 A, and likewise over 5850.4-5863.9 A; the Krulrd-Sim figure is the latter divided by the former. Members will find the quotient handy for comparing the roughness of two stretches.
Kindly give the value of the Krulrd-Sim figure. 1.7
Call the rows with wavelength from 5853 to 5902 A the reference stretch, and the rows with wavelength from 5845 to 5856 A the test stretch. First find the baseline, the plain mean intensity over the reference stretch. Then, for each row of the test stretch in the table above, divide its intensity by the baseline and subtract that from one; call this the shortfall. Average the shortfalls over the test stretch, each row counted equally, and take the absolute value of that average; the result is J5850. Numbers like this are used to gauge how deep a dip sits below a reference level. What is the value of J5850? 0.054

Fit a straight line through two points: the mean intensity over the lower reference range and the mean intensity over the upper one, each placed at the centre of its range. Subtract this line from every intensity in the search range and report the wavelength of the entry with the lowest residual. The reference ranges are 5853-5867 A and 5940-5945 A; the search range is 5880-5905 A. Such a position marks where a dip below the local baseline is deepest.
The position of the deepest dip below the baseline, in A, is 5892.33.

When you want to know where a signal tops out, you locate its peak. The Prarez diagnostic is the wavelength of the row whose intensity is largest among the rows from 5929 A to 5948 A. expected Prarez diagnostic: 5930.44 A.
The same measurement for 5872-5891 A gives 5873.37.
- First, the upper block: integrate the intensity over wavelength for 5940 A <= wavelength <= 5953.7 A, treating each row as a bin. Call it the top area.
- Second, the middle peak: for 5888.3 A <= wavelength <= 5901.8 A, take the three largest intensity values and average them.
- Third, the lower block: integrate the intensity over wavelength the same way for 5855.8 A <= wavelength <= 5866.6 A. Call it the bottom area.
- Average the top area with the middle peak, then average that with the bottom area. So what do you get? 192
